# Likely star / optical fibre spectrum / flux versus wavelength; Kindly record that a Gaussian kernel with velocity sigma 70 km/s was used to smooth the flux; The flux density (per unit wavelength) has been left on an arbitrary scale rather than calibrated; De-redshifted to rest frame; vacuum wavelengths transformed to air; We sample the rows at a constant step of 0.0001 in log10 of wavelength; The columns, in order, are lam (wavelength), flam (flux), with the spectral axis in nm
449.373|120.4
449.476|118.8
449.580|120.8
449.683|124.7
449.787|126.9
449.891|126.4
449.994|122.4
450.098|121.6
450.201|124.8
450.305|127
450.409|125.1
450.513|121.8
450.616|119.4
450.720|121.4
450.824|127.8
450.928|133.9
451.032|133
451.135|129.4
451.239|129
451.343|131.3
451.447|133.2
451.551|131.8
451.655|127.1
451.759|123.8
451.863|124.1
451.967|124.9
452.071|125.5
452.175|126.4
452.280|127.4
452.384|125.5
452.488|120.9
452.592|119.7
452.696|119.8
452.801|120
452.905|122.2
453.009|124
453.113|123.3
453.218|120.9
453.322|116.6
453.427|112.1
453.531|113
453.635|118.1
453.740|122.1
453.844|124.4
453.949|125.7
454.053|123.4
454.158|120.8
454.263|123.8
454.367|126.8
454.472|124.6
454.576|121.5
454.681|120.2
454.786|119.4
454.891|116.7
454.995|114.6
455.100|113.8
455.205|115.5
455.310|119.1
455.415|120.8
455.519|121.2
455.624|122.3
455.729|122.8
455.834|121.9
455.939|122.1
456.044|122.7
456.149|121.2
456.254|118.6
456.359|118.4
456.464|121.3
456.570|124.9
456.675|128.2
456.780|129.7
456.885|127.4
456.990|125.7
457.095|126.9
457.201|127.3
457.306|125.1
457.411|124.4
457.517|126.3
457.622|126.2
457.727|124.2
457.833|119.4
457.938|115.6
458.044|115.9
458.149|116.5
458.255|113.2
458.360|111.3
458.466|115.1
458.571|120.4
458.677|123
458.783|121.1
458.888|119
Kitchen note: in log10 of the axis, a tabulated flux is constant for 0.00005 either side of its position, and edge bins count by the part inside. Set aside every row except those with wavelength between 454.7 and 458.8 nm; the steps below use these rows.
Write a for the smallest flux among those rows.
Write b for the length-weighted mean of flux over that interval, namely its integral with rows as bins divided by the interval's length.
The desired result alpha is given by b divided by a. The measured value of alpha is 1.09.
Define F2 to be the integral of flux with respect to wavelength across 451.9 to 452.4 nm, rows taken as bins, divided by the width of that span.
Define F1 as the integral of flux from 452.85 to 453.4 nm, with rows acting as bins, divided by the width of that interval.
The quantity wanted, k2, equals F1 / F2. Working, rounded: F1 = 121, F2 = 126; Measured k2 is 0.96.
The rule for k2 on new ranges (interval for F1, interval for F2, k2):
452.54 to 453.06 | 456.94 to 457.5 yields 0.96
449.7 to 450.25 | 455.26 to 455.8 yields 1.03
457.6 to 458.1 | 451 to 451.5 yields 0.91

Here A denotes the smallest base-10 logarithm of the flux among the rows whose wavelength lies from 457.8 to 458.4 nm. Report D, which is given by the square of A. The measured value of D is 4.19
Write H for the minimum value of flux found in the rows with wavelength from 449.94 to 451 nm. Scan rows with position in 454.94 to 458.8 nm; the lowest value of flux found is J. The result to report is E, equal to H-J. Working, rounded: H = 119.4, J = 111.3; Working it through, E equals 8.1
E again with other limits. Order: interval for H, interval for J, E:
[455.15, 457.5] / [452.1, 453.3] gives -4.2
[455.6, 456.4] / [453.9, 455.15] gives 4.6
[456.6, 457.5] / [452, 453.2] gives 4.7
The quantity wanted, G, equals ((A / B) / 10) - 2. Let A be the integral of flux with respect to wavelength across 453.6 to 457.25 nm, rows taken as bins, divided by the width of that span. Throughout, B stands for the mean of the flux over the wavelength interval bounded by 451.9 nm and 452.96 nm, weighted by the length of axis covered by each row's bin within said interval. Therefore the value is -1.90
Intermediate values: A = 122.1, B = 123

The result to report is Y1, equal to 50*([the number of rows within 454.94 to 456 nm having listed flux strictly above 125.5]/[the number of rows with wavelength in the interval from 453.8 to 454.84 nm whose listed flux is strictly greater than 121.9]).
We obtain 0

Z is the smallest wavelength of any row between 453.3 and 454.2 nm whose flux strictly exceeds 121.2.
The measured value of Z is 453.740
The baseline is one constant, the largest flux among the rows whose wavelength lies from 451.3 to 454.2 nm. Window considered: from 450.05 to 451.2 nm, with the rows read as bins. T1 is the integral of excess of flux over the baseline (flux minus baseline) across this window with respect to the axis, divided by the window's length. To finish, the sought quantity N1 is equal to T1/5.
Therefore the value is -1.44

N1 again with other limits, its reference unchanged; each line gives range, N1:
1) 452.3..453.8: -2.63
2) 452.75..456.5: -2.55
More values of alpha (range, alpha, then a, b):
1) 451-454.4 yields 1.11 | 112.1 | 124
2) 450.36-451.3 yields 1.06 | 119.4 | 127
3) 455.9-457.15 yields 1.05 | 118.4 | 124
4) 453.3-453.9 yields 1.05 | 112.1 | 118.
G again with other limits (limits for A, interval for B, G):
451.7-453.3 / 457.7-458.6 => -1.89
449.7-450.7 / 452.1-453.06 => -1.90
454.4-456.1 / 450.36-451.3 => -1.91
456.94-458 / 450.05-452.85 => -1.90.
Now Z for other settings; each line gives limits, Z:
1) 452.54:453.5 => 452.905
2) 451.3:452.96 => 451.343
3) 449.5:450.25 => 449.683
